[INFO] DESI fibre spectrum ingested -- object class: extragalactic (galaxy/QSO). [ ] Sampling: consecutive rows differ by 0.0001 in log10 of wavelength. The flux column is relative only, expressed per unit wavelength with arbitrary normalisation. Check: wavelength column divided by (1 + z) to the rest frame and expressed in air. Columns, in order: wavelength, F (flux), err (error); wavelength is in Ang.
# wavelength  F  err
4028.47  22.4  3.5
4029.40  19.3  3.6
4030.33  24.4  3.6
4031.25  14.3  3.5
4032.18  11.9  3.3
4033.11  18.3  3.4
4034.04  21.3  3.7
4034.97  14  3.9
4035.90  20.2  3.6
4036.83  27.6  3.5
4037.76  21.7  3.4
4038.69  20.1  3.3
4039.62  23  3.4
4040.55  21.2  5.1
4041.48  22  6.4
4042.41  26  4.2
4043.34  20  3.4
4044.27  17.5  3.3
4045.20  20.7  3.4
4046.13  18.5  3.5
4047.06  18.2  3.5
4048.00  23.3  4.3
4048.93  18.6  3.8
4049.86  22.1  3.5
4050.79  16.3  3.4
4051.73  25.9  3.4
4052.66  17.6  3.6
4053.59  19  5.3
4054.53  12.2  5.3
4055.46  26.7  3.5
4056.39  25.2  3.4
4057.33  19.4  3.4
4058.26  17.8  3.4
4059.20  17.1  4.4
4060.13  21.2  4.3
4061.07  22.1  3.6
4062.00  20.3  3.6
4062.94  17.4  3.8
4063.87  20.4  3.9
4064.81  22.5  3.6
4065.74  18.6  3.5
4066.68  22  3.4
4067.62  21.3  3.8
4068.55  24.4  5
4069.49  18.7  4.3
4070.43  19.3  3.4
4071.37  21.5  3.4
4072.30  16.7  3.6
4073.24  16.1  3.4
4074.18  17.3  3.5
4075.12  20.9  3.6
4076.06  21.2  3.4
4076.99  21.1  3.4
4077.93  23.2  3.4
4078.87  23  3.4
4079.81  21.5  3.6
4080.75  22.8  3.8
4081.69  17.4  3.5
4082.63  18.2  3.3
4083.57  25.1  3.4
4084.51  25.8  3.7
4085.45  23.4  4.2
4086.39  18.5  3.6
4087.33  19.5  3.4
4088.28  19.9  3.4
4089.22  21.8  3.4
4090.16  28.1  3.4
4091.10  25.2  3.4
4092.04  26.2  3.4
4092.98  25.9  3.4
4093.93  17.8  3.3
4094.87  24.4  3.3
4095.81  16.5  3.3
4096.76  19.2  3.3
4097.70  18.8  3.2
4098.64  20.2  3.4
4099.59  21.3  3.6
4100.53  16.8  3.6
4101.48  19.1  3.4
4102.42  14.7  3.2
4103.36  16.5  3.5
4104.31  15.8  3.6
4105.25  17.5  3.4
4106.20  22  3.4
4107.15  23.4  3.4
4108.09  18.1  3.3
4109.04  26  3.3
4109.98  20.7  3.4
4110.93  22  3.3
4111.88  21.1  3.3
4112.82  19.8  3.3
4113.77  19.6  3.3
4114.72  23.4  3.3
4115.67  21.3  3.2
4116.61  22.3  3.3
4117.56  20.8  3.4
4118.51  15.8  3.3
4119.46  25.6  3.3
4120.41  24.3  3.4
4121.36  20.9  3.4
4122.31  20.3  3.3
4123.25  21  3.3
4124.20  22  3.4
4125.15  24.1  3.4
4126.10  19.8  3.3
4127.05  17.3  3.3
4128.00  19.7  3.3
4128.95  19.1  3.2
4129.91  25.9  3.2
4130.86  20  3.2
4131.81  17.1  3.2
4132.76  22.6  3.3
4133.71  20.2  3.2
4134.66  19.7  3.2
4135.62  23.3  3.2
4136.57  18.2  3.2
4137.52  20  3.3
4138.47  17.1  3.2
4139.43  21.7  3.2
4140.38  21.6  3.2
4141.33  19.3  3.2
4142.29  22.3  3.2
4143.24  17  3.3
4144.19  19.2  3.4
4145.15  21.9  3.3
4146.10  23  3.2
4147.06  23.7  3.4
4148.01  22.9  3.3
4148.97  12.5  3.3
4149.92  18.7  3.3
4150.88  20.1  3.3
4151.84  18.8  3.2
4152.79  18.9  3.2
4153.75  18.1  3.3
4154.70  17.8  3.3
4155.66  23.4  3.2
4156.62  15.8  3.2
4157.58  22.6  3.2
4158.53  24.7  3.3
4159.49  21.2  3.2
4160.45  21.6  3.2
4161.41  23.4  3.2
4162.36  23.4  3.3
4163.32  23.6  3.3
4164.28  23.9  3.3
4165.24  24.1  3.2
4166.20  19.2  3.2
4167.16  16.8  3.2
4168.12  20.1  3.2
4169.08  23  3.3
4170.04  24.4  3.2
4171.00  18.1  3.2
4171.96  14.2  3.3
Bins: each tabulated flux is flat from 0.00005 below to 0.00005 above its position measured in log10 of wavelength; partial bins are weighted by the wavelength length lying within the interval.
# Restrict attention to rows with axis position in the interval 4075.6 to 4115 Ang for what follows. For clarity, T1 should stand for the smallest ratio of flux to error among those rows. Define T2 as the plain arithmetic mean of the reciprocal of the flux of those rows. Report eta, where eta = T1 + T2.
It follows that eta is 4.4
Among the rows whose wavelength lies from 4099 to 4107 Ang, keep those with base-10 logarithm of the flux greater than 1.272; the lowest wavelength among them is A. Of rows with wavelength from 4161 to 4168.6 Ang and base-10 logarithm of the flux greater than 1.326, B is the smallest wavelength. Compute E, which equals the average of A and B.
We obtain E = 4130.5 Ang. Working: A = 4099.59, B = 4161.41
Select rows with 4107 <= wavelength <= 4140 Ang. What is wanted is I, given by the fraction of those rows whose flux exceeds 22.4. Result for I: 0.26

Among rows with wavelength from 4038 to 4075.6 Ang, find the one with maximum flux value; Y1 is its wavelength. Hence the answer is 4055.46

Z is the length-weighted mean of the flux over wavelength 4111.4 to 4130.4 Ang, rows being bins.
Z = 21.2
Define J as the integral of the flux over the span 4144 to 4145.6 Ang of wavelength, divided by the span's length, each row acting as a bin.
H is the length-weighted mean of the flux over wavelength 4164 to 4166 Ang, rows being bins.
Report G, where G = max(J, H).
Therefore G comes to 23.3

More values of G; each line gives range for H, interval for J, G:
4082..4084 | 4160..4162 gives 22.6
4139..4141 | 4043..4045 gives 21.5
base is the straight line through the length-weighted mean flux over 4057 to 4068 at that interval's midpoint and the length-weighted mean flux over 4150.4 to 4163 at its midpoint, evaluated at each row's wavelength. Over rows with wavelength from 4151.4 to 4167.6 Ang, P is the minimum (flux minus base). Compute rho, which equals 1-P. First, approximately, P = -5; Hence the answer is 6.0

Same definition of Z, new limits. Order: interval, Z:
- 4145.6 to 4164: 20.8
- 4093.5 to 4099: 19.5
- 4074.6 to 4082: 21.5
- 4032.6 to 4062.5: 20.5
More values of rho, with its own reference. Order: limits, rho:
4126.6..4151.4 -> 9.2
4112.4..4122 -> 5.7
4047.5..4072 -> 8.7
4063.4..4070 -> 2.4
